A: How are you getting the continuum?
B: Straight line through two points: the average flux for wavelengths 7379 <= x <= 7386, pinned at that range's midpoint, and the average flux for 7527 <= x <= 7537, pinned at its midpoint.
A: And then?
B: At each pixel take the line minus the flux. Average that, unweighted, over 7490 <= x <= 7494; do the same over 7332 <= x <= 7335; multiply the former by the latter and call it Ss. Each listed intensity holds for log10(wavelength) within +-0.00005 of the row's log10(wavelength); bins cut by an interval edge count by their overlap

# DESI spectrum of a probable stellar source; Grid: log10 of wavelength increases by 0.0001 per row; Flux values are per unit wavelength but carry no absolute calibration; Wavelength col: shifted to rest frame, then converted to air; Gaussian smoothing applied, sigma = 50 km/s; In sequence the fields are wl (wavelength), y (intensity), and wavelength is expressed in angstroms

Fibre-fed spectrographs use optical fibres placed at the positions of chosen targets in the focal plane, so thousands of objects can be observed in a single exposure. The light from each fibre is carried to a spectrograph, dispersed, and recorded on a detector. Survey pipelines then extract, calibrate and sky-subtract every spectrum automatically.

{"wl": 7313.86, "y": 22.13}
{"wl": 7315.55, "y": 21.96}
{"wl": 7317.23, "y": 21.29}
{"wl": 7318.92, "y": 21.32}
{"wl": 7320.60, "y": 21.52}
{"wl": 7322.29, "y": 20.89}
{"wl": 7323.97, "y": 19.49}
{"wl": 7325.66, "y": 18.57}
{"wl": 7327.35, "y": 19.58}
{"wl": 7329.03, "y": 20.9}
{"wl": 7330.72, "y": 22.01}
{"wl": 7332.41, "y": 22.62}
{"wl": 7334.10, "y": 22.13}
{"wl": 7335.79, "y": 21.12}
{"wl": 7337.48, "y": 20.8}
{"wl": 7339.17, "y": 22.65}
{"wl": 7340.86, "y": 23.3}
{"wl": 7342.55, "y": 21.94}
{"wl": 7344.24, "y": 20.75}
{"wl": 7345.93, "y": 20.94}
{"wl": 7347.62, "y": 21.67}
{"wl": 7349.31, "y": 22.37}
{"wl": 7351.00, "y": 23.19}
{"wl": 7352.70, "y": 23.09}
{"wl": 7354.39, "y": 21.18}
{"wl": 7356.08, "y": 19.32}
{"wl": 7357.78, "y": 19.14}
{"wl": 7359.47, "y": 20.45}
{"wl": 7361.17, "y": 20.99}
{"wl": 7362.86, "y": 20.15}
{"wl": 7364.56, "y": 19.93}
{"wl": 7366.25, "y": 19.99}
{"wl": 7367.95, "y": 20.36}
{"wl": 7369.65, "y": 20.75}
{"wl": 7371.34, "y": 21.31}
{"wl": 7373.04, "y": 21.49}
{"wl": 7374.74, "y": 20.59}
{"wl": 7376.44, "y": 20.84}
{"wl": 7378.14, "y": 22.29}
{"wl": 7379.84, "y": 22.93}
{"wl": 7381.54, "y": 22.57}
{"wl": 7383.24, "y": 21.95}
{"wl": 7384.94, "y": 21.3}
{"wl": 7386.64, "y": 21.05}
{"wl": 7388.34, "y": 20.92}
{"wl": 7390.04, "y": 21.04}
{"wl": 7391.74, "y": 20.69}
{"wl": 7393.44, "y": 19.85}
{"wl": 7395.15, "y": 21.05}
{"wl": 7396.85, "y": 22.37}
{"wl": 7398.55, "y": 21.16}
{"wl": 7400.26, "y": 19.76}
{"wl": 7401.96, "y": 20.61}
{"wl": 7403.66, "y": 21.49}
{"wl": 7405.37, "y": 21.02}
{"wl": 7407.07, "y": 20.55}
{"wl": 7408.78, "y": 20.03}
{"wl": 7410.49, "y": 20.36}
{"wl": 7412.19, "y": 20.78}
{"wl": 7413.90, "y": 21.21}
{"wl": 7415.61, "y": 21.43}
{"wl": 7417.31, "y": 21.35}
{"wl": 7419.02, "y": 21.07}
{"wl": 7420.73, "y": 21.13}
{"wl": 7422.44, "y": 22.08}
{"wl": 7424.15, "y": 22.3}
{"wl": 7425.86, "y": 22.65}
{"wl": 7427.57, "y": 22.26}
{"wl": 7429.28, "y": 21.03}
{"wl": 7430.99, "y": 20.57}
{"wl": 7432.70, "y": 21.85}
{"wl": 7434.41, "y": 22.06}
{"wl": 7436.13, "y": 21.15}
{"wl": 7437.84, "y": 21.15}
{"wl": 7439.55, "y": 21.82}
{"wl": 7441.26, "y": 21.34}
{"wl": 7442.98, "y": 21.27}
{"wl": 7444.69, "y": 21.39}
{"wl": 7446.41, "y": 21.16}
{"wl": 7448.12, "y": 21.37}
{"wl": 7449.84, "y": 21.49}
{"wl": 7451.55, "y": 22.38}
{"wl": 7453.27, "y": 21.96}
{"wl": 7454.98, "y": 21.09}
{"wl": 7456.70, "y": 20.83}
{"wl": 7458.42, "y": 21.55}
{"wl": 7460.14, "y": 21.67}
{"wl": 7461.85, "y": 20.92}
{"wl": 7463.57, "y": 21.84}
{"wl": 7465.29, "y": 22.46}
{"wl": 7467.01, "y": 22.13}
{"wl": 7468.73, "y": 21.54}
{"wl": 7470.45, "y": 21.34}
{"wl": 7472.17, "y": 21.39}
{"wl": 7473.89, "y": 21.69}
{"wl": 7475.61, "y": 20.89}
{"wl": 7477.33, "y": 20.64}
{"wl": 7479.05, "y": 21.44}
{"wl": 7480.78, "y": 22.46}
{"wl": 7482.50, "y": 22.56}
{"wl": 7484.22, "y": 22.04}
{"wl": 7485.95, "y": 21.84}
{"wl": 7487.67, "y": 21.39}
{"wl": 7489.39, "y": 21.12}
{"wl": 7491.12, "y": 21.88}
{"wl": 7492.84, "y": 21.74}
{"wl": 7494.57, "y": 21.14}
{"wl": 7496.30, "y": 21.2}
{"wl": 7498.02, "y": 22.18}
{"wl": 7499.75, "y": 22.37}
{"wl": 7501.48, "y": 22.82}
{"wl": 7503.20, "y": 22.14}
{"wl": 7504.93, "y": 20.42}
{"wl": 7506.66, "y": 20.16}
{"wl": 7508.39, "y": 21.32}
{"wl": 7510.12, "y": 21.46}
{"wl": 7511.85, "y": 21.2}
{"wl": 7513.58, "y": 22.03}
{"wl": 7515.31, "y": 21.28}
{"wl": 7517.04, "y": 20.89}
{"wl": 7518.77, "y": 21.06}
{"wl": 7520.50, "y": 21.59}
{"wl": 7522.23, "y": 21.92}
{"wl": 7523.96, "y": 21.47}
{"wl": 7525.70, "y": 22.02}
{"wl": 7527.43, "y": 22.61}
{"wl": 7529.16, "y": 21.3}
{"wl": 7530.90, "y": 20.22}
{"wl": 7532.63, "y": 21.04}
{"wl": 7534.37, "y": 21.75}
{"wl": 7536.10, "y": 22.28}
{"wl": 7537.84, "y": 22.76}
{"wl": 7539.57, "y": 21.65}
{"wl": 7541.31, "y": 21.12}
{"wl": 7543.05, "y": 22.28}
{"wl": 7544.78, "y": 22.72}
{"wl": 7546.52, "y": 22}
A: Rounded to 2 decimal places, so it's 0.00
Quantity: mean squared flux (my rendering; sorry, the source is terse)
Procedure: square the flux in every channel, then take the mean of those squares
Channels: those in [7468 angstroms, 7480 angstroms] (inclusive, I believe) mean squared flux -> 453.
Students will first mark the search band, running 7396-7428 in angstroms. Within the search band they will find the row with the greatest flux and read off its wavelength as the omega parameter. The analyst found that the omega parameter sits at 7425.86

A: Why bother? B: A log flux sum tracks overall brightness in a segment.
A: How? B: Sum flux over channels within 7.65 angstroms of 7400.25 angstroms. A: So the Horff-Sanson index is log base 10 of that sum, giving 2.27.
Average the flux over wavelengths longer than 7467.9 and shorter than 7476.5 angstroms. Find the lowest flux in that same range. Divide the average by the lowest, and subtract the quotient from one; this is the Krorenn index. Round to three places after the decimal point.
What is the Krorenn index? -0.023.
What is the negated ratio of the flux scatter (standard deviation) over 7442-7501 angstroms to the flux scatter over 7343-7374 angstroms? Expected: -0.5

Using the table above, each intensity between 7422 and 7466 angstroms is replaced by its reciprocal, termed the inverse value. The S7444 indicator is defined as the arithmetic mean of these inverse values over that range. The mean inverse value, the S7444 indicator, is 0.0463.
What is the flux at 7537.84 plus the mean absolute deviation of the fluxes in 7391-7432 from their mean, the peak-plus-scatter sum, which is 23.4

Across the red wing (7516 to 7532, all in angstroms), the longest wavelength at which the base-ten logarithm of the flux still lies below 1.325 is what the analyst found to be 7530.90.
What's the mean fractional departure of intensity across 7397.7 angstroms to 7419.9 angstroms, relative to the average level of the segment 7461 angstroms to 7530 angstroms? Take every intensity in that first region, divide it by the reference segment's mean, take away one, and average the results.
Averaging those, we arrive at -0.035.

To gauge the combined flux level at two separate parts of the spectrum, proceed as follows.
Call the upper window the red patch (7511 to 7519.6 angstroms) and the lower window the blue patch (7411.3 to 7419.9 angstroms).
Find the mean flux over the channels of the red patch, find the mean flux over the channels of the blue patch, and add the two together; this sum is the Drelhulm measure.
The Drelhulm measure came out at 42.5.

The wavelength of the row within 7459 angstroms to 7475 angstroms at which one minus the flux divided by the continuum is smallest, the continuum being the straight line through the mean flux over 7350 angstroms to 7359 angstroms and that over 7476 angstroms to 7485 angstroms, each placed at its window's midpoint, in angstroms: 7465.29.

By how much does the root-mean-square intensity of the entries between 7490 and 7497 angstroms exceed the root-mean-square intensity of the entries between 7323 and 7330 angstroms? 1.8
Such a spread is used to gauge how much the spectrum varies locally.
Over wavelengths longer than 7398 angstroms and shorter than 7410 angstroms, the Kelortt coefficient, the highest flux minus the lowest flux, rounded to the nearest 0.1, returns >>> 1.7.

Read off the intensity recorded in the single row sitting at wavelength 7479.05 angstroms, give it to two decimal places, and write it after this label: 21.44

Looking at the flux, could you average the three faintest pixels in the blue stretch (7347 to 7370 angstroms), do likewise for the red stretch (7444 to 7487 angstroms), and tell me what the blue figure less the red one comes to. -1.3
